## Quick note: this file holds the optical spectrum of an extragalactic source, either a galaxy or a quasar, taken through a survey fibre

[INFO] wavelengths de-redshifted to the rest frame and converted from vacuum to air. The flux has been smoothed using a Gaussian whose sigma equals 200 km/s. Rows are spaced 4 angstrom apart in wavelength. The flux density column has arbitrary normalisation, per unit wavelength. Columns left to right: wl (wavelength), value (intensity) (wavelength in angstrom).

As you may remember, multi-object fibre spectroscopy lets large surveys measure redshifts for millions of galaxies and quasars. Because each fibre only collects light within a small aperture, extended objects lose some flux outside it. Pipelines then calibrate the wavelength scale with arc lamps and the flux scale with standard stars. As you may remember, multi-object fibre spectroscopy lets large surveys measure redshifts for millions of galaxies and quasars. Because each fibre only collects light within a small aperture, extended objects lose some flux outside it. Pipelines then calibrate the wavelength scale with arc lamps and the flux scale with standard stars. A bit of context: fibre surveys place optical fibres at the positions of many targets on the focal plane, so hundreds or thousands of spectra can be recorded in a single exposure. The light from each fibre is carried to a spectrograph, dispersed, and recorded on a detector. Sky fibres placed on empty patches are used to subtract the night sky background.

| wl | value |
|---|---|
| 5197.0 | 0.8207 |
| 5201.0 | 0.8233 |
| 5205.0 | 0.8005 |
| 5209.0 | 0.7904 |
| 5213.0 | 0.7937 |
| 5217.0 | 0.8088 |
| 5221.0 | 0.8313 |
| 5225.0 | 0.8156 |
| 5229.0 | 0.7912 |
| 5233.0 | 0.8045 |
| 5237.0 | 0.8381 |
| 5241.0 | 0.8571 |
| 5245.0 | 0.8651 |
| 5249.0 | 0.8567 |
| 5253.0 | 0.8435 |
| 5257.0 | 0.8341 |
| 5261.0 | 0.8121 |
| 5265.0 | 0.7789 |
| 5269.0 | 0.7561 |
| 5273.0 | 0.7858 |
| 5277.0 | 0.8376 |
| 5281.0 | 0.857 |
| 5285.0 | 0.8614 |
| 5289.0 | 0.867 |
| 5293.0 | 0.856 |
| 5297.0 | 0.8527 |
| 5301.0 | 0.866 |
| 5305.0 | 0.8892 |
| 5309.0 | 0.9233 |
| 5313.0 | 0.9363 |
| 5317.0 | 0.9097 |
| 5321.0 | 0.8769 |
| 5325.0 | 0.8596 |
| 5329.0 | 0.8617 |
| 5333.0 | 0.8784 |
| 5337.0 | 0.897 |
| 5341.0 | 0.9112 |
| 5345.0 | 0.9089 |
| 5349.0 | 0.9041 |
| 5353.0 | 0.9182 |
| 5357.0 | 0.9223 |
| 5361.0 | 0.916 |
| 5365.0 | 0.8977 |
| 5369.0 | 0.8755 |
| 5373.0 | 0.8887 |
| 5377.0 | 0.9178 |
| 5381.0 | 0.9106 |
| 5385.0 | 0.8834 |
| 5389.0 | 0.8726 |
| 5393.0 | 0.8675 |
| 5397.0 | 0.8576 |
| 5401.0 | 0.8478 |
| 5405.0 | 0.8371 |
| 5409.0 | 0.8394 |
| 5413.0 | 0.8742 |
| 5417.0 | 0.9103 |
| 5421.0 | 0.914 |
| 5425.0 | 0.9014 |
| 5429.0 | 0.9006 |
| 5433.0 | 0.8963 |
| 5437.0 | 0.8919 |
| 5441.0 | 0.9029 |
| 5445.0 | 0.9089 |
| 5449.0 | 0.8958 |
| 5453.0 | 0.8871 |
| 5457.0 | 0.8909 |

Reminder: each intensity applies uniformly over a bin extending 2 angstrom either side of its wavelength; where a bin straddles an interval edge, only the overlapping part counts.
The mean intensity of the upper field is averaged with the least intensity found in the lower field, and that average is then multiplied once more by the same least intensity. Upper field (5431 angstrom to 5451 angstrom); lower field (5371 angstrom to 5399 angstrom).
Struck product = 0.75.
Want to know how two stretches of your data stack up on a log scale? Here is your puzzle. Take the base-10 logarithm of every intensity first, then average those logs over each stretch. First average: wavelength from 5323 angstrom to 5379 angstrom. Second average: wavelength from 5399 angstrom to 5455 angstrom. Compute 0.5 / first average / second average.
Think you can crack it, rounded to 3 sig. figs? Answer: 201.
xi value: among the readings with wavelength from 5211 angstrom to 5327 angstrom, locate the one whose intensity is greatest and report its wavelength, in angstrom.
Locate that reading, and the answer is 5313.0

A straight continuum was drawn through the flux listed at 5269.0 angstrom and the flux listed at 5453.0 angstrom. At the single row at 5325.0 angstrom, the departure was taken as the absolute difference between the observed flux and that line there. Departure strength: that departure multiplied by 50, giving 3.2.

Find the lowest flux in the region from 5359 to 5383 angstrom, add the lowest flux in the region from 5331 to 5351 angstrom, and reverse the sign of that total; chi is -1.75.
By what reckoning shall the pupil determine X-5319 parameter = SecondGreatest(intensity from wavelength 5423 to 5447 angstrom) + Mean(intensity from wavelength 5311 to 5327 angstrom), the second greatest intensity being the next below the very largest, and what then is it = 1.80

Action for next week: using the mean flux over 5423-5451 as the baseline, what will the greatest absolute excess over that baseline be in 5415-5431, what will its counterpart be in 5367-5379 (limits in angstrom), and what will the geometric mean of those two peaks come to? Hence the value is 0.019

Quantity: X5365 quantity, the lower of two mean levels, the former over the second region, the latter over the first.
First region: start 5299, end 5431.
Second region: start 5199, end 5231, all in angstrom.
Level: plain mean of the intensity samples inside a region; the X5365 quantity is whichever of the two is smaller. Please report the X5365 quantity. 0.807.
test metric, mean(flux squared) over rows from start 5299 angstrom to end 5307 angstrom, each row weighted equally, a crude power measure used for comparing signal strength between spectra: 0.770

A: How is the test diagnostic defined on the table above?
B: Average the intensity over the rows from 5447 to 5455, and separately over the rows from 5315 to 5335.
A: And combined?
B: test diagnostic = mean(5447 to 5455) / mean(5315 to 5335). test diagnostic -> 1.02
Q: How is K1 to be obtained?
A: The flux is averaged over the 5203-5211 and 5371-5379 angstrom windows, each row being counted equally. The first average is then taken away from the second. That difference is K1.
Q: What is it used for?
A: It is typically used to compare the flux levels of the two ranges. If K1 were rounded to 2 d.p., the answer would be 0.11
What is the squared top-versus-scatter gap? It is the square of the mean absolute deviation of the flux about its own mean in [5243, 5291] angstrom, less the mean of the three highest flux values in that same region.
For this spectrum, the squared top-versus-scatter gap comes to 0.69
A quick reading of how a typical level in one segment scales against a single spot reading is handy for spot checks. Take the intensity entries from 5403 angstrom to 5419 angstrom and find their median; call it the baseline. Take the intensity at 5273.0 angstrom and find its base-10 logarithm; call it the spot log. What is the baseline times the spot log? -0.090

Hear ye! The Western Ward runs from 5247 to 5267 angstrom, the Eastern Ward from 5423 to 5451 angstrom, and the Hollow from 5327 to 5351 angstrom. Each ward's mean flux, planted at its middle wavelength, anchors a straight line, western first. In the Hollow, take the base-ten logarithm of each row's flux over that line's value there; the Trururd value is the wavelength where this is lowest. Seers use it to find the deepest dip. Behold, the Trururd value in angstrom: 5329.0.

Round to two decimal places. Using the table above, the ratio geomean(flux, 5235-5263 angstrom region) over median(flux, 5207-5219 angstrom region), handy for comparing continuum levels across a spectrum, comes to 1.06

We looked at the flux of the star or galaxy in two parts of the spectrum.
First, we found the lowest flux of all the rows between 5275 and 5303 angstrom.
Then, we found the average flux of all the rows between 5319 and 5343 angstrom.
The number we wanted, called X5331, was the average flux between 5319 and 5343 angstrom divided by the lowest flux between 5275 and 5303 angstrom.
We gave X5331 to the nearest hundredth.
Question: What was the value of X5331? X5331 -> 1.05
